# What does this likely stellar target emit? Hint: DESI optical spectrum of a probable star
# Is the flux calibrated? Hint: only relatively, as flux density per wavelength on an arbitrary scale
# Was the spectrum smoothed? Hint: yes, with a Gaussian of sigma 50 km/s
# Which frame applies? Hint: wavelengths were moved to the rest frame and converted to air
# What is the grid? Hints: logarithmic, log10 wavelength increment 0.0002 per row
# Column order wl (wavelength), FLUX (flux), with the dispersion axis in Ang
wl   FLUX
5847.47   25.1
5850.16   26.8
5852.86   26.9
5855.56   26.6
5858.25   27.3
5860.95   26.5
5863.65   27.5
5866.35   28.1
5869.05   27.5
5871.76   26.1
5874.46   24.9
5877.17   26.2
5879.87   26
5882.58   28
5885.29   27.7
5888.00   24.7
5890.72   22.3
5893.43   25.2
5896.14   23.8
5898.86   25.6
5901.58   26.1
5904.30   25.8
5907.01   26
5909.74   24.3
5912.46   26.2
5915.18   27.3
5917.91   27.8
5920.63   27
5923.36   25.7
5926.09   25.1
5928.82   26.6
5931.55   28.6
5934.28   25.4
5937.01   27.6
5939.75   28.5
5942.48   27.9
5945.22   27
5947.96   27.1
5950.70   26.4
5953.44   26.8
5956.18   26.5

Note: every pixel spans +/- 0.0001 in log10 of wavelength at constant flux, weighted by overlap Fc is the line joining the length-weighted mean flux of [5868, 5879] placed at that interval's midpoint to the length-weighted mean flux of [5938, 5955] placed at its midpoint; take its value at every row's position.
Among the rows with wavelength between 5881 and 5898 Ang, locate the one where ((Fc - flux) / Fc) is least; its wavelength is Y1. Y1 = 5882.58 Ang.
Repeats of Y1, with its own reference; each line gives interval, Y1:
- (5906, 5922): 5917.91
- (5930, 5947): 5931.55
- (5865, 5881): 5866.35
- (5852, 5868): 5866.35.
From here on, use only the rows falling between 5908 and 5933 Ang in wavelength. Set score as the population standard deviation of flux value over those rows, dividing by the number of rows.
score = 1.3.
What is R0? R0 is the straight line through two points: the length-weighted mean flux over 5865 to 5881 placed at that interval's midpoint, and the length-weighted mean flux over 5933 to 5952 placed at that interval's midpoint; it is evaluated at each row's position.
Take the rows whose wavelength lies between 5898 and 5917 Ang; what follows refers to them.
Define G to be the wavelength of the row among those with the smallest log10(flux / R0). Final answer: 5909.74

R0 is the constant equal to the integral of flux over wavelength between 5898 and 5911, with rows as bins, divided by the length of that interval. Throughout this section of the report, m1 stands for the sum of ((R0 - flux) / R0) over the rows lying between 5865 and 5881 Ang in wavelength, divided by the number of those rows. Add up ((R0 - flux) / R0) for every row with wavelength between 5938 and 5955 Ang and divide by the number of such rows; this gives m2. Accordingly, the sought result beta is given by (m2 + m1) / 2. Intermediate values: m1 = -0.04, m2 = -0.07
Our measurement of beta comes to -0.05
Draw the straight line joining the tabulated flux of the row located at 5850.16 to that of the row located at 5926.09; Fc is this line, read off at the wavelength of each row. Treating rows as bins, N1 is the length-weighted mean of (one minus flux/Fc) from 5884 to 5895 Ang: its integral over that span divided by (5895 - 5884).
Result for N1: 0.04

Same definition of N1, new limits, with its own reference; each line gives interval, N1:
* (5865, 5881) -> -0.01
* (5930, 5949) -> -0.11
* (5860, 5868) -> -0.03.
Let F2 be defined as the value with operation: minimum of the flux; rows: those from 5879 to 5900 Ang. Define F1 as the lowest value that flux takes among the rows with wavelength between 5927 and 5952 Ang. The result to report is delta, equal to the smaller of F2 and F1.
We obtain 22.3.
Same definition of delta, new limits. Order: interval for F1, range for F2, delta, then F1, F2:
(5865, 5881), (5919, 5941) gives 24.9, 24.9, 25.1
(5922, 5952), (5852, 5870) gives 25.1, 25.1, 26.5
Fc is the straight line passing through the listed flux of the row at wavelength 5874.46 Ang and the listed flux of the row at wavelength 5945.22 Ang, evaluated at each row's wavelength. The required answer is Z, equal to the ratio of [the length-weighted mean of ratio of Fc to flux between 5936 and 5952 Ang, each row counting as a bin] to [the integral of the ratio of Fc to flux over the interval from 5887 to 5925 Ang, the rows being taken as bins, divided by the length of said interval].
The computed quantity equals 0.971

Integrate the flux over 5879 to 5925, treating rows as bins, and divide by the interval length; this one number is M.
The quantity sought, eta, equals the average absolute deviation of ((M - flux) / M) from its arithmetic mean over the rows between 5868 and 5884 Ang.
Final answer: 0.034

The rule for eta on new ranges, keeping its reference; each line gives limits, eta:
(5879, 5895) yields 0.061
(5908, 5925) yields 0.038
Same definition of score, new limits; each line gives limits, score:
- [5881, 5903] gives 1.8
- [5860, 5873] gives 0.7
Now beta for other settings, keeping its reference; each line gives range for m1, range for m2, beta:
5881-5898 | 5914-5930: -0.01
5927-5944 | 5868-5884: -0.05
